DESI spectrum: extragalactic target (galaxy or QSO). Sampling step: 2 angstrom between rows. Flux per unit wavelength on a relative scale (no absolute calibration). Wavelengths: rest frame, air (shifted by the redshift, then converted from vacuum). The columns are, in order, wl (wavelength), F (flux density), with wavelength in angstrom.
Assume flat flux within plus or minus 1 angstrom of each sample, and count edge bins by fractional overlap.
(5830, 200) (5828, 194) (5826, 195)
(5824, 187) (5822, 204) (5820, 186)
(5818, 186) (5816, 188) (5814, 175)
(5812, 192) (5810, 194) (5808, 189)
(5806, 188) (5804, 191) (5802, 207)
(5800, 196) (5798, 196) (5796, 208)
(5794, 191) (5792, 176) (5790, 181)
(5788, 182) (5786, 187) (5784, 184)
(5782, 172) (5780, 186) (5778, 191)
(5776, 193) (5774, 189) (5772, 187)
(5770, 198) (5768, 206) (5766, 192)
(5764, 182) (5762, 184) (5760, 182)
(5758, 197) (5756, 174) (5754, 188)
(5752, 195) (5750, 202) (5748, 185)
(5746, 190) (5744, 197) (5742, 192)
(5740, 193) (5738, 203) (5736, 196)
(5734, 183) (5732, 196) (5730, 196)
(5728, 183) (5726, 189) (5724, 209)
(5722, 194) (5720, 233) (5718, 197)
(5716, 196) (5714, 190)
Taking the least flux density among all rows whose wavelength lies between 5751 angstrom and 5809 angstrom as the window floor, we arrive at 172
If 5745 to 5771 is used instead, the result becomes 174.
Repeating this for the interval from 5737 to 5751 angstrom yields 185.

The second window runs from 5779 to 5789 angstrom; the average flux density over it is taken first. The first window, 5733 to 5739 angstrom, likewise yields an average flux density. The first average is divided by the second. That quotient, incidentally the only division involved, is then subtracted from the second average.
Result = 181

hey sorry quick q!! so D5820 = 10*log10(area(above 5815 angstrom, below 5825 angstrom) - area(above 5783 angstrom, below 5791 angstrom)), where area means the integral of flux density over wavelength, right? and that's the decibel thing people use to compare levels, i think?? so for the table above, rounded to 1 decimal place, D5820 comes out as 26.4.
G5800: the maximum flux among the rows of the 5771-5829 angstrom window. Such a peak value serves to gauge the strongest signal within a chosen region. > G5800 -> 208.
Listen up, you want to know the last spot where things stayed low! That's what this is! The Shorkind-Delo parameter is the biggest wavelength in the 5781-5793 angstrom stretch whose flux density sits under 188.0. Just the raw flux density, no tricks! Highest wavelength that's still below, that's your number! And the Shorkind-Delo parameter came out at 5792 angstrom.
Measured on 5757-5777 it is 5772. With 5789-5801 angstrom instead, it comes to 5792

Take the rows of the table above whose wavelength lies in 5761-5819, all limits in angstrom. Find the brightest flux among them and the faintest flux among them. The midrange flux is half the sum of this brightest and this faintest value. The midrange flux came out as 190.0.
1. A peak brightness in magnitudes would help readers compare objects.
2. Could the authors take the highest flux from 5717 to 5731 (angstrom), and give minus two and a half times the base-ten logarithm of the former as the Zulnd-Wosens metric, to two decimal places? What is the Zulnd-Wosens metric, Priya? -5.92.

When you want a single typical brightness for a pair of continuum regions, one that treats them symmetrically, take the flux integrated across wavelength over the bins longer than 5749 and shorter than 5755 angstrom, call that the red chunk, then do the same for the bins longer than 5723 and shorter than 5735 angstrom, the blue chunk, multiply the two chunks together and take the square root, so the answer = 1645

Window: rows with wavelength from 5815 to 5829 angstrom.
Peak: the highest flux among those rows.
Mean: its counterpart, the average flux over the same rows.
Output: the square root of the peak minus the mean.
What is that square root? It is 3.55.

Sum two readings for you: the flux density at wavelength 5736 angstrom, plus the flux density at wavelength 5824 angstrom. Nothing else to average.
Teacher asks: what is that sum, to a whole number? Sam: 383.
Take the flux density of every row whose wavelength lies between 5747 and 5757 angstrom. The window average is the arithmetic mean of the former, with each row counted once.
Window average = 189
